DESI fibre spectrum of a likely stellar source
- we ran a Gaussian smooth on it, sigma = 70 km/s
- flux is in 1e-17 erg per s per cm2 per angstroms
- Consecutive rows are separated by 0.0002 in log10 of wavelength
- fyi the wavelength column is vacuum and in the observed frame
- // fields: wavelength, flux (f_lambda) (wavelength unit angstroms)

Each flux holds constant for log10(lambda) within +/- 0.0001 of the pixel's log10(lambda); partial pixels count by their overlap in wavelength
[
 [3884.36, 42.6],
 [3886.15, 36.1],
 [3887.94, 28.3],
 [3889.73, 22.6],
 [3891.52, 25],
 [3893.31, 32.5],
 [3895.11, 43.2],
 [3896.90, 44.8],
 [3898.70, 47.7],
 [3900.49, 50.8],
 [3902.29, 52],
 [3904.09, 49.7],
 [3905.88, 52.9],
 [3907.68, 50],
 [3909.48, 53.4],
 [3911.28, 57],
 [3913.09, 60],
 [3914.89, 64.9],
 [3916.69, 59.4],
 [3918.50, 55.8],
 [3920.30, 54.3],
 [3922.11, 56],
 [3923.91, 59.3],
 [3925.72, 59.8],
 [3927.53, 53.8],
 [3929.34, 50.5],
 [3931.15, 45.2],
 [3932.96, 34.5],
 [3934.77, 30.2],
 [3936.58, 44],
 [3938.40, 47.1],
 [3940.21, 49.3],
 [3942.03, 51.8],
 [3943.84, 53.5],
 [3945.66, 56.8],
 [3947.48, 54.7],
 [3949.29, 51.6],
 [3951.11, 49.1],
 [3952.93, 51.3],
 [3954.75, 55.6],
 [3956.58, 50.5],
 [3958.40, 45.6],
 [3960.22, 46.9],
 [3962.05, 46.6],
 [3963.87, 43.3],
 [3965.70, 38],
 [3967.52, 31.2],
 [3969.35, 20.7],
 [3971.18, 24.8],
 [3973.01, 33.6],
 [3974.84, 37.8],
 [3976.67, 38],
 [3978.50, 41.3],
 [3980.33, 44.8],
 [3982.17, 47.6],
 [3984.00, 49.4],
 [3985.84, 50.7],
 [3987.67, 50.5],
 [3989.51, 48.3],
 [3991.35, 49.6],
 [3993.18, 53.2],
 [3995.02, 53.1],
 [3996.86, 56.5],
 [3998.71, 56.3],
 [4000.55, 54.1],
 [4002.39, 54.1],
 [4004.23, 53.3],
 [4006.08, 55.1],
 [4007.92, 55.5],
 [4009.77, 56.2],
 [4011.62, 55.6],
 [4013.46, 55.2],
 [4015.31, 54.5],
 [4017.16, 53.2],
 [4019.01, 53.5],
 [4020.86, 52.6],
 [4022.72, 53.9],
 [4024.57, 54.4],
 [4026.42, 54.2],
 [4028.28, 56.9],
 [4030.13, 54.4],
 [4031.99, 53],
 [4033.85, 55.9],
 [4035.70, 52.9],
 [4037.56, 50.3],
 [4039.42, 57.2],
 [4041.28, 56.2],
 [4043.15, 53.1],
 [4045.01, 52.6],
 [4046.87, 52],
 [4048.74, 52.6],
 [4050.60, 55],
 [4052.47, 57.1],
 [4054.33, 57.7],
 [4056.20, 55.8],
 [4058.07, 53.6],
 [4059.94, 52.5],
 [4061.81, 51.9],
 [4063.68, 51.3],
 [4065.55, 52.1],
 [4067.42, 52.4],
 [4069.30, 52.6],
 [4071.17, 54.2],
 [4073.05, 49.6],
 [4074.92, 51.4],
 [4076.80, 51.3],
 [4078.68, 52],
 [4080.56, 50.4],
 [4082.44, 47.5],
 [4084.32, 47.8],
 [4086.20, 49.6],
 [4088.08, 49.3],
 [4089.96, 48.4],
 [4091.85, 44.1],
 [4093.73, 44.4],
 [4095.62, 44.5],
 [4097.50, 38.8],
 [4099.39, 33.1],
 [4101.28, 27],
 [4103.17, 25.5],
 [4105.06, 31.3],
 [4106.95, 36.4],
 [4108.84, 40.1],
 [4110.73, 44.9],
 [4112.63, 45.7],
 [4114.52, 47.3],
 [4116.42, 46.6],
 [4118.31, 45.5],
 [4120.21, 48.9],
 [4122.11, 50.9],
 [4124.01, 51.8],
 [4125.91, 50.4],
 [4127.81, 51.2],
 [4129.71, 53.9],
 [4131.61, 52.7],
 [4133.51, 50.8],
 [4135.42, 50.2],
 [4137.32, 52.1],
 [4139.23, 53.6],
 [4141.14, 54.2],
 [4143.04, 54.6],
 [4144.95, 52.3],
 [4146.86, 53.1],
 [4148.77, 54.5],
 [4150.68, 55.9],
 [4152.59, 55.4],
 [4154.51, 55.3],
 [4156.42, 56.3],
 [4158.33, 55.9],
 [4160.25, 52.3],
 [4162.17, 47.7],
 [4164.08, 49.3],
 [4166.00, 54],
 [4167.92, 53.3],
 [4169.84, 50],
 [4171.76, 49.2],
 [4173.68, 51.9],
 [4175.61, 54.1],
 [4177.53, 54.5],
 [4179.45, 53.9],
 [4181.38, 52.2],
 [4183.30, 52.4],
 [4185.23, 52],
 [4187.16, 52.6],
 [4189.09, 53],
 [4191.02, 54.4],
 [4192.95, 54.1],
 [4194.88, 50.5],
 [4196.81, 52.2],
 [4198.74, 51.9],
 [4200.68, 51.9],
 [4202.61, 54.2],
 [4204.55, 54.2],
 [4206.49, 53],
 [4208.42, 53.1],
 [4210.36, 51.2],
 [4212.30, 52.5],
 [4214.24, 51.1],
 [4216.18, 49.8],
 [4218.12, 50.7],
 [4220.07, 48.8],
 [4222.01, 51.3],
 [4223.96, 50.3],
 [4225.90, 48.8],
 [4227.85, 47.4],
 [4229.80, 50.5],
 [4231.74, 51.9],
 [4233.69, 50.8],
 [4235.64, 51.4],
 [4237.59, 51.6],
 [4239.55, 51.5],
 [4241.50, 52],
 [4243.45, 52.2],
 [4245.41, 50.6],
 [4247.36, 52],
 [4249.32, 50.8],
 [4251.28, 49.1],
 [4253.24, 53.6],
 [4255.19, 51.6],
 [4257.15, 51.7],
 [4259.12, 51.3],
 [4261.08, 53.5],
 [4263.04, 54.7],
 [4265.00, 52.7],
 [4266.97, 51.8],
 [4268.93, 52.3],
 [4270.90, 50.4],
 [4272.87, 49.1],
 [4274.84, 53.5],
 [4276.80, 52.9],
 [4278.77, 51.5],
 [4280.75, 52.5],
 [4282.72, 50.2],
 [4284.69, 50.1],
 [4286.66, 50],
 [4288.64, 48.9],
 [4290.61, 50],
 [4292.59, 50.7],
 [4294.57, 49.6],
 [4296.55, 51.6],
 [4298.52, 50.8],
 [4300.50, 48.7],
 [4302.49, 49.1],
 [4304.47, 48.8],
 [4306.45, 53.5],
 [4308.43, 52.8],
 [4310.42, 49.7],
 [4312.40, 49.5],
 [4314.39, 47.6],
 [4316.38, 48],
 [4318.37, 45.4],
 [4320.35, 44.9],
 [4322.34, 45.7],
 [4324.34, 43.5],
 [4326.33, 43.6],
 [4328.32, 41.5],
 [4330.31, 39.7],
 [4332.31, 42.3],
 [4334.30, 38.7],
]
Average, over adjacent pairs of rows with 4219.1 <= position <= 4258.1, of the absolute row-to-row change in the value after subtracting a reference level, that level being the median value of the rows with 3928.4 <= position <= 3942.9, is 1.4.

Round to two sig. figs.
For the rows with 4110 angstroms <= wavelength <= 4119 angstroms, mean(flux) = 46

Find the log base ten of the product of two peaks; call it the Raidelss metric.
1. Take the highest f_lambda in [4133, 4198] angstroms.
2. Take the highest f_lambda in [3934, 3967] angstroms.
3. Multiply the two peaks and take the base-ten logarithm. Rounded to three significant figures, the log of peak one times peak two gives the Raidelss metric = 3.50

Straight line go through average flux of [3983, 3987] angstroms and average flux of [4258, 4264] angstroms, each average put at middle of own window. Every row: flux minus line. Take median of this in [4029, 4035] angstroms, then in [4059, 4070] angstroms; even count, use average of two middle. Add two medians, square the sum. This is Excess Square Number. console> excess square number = 26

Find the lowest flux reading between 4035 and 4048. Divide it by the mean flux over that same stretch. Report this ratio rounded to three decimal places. 0.941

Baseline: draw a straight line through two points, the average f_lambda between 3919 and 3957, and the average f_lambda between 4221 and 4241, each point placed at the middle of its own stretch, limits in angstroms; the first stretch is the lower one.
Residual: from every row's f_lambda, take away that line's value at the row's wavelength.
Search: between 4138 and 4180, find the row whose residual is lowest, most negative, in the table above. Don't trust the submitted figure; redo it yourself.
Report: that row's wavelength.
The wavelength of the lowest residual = 4162.17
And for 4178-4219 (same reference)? 4216.18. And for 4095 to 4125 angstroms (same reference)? 4103.17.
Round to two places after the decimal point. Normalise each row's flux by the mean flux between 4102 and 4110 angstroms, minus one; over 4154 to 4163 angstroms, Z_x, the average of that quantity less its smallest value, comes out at 0.17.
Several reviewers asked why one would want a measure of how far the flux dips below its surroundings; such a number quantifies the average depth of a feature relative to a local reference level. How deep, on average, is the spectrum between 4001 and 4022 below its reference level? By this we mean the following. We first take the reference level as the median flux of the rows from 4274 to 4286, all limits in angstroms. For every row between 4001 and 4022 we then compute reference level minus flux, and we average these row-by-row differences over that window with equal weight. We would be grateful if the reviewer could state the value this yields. -2.4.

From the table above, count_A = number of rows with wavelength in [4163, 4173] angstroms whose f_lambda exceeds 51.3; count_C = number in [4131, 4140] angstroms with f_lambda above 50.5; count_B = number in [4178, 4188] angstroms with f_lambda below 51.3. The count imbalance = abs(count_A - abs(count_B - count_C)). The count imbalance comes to 2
